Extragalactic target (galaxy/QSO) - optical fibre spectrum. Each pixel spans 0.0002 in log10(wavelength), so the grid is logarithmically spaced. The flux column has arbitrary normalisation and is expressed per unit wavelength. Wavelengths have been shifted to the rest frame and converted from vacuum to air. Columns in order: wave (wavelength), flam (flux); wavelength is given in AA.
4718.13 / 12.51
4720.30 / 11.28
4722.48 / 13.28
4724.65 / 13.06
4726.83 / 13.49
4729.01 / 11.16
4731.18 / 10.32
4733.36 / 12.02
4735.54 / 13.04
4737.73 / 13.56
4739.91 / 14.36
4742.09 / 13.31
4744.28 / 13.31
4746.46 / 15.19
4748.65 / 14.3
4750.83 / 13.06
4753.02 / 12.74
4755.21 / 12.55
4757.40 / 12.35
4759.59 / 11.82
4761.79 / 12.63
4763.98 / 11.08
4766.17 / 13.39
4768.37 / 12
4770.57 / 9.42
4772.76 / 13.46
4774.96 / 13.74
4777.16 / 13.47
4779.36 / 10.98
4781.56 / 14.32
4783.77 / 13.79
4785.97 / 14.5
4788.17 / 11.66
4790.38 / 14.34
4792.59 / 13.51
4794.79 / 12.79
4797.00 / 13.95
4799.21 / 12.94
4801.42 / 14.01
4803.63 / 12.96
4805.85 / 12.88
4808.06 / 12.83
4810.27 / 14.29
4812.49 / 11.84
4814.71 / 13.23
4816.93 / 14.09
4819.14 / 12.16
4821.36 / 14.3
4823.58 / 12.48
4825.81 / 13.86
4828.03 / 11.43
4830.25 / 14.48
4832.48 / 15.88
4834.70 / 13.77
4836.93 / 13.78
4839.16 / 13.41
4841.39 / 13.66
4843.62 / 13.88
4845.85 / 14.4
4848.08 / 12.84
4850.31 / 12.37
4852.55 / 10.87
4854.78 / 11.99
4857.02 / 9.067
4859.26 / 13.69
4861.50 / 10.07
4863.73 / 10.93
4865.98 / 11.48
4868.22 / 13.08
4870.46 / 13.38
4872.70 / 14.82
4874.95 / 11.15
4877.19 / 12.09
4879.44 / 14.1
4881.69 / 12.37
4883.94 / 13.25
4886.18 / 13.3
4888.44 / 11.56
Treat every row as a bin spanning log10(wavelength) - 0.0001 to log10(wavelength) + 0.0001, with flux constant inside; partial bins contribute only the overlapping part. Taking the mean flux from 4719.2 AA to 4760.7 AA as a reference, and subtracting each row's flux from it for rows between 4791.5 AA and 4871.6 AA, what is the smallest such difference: -3.03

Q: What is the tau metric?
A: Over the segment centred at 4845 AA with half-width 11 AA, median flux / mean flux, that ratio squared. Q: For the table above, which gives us 1.07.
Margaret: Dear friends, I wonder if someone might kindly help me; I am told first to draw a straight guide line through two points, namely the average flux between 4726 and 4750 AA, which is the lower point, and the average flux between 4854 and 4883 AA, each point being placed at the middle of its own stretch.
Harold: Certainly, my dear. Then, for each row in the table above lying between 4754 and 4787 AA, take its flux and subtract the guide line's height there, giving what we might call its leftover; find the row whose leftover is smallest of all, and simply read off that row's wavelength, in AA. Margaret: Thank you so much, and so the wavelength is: 4770.57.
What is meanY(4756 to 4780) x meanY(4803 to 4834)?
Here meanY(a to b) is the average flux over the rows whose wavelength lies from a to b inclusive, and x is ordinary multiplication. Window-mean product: 163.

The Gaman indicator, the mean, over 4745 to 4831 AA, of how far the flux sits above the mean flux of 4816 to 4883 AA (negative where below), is 0.18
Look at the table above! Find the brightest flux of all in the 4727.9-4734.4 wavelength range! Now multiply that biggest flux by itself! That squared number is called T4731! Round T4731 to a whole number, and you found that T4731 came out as 144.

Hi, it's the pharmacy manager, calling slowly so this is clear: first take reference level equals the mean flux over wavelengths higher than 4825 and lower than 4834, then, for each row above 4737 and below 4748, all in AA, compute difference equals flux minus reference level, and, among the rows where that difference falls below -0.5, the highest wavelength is 4744.28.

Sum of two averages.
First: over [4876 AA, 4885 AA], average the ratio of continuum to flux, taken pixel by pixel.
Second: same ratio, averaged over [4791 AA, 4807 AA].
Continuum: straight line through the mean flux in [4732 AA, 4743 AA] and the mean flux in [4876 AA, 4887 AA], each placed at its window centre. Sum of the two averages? 2.00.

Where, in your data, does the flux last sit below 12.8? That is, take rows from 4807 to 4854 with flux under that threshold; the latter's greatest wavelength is 4852.55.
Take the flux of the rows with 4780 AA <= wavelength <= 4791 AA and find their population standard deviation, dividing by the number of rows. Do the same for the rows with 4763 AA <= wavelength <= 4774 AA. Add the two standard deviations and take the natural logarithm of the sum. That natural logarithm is 0.95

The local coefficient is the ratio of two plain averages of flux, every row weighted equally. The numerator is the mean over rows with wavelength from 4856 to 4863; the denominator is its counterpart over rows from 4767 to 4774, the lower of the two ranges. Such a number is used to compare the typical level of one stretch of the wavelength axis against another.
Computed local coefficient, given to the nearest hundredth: 0.94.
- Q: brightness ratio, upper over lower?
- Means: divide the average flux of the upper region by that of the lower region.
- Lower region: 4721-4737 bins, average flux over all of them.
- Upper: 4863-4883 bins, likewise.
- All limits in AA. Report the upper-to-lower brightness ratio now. 1.02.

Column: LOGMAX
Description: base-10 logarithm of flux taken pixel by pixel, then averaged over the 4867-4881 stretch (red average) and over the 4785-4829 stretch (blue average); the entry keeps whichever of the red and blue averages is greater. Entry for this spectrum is 1.12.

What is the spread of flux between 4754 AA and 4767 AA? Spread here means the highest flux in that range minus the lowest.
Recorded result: 2.3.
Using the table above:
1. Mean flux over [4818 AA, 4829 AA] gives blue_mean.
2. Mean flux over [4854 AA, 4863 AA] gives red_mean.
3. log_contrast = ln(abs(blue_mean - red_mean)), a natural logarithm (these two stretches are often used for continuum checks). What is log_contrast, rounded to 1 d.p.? 0.5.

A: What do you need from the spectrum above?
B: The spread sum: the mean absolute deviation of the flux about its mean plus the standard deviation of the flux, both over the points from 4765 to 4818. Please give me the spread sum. 2.1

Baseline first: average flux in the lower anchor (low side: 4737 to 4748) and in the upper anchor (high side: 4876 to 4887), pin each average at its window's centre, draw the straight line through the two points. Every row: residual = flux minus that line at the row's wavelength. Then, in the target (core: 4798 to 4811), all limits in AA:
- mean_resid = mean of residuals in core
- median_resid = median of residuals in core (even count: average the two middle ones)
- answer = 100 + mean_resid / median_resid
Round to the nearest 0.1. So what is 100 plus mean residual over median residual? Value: 100.4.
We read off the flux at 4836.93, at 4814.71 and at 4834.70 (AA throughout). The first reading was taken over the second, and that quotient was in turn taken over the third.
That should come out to 0.076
